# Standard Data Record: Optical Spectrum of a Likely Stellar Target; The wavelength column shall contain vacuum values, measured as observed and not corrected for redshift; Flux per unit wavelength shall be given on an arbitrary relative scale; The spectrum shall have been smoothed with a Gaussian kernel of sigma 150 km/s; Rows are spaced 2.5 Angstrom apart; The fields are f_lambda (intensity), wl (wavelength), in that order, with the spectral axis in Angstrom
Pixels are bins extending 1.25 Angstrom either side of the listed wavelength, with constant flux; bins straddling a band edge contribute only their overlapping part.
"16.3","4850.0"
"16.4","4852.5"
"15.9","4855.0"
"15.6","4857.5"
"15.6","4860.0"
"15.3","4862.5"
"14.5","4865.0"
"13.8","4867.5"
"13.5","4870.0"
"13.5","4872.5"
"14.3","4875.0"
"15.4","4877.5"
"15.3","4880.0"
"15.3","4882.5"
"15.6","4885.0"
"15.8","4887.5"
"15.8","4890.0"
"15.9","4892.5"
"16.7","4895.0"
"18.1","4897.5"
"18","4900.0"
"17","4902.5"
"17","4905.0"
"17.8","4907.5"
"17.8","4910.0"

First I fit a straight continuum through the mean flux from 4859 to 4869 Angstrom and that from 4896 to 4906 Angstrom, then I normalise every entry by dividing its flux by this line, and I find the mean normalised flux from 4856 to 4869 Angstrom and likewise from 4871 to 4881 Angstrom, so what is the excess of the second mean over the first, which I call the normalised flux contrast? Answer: -0.09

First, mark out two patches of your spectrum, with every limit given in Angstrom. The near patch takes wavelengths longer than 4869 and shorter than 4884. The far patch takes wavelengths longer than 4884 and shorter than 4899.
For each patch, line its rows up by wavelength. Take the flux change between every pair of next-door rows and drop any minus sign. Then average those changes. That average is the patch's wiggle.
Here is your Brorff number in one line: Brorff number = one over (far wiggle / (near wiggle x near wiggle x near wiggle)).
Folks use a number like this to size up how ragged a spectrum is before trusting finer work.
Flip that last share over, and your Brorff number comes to 0.128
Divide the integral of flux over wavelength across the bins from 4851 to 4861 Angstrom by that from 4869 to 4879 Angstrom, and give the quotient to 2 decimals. 1.12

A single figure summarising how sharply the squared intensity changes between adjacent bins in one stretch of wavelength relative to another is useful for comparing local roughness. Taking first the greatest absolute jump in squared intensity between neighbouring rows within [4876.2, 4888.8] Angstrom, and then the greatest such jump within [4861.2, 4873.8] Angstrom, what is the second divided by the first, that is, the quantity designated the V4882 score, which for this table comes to 2.6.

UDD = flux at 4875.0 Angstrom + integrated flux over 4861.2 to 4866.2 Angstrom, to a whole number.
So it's 89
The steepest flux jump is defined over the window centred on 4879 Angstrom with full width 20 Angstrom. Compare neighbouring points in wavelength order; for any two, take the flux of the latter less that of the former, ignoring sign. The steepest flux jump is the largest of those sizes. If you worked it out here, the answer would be 1.1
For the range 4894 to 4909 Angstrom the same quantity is 1.4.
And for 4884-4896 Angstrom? 0.8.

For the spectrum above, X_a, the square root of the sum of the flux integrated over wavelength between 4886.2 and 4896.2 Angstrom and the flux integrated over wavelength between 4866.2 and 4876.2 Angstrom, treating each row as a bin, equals 17.3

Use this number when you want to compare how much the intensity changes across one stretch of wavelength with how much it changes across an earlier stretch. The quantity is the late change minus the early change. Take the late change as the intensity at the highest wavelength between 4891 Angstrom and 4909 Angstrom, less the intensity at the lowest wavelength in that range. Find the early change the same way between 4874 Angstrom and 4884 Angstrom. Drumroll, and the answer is 0.9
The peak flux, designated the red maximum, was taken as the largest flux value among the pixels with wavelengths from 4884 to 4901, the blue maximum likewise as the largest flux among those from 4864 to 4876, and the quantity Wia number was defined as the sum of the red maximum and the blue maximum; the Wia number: 32.6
